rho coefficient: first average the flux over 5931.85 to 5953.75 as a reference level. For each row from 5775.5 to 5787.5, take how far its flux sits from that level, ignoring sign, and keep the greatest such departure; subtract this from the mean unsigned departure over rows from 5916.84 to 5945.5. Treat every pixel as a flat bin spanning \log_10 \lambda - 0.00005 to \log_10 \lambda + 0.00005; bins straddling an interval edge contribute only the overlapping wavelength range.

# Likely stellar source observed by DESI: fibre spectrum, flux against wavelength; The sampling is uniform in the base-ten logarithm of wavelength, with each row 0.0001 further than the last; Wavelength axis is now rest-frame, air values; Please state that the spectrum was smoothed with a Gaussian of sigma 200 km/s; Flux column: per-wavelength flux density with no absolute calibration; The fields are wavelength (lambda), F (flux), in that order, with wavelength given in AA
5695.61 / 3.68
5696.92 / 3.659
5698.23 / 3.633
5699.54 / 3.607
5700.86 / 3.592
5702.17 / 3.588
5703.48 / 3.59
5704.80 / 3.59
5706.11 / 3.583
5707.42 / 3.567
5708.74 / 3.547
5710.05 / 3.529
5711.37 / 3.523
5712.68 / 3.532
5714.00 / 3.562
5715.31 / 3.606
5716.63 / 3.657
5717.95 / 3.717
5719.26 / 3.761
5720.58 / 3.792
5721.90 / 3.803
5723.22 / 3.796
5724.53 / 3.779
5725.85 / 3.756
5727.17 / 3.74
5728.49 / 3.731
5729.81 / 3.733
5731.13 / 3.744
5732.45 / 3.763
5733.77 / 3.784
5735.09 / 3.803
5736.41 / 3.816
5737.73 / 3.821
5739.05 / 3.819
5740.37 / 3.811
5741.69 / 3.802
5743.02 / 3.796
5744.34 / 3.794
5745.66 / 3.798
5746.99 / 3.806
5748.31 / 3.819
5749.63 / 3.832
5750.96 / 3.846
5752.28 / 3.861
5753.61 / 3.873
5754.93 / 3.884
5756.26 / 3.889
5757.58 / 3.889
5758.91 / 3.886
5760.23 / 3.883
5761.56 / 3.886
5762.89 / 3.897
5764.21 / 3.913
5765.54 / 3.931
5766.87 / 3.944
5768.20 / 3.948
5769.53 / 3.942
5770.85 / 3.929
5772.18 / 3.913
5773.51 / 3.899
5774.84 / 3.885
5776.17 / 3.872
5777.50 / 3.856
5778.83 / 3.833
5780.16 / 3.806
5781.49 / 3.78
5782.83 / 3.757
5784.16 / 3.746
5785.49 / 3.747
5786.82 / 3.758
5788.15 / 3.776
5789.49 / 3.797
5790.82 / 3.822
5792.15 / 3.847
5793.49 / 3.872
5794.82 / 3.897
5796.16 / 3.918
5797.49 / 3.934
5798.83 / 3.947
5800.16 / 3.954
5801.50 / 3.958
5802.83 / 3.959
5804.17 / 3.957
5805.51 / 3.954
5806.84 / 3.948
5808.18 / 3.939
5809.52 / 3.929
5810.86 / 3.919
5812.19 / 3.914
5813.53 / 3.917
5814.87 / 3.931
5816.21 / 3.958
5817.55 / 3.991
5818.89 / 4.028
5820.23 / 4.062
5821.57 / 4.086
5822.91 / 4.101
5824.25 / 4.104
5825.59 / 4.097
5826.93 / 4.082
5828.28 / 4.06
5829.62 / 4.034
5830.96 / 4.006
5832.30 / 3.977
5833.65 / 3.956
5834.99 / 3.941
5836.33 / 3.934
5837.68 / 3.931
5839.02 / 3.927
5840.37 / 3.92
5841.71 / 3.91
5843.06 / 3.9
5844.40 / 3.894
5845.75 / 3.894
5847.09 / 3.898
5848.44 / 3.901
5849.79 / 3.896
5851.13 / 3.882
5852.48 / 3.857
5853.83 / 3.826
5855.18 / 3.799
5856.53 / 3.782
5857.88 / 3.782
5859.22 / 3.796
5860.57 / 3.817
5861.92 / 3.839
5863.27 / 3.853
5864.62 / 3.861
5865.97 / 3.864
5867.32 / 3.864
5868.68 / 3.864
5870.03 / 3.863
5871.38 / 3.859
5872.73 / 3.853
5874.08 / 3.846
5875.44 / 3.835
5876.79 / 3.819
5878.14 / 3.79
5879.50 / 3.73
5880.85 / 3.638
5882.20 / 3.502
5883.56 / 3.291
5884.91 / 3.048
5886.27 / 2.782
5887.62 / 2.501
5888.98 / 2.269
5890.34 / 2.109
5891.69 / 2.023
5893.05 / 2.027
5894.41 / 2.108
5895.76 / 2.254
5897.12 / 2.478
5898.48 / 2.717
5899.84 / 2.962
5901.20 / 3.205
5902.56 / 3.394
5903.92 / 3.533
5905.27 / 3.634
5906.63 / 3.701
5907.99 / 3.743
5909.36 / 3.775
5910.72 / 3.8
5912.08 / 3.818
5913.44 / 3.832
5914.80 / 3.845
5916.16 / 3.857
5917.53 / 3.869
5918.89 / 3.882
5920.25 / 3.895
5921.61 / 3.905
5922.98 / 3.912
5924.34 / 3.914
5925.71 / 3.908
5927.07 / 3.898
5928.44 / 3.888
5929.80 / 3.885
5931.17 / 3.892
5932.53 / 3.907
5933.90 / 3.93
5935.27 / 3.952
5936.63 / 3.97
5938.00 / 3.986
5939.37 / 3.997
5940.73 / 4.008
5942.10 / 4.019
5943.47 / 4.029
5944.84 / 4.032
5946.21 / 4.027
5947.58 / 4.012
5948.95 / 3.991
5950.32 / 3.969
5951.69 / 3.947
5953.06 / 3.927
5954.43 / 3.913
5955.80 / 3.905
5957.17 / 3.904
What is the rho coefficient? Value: -0.17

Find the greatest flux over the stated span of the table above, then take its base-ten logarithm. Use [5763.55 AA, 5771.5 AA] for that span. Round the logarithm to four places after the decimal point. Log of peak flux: 0.5964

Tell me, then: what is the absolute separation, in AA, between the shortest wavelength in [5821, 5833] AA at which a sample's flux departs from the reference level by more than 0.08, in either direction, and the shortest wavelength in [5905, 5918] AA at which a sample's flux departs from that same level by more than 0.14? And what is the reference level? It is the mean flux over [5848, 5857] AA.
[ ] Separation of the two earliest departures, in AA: 83.7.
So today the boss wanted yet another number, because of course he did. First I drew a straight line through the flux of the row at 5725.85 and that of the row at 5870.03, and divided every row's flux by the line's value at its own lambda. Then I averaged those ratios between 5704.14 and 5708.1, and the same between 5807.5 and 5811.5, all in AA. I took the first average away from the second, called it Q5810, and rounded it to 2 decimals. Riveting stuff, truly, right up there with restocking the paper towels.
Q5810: 0.07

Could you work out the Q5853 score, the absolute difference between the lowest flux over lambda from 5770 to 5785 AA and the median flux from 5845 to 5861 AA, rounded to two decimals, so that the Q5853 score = 0.10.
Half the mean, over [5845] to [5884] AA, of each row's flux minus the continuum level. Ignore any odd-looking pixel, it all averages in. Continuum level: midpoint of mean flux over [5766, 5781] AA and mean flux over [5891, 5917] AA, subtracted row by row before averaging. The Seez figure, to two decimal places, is 0.13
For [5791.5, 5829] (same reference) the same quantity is 0.21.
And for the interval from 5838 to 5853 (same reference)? 0.18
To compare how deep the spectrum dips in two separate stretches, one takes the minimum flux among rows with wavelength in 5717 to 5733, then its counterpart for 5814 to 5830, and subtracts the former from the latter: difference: 0.2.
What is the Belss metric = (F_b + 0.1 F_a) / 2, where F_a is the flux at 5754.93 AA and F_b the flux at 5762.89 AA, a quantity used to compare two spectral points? 2.14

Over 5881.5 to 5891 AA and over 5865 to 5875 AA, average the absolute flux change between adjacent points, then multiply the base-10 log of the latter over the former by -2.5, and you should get 4.7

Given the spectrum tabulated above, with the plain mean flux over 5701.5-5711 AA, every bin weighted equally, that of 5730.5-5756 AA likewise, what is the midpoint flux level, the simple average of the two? 3.69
